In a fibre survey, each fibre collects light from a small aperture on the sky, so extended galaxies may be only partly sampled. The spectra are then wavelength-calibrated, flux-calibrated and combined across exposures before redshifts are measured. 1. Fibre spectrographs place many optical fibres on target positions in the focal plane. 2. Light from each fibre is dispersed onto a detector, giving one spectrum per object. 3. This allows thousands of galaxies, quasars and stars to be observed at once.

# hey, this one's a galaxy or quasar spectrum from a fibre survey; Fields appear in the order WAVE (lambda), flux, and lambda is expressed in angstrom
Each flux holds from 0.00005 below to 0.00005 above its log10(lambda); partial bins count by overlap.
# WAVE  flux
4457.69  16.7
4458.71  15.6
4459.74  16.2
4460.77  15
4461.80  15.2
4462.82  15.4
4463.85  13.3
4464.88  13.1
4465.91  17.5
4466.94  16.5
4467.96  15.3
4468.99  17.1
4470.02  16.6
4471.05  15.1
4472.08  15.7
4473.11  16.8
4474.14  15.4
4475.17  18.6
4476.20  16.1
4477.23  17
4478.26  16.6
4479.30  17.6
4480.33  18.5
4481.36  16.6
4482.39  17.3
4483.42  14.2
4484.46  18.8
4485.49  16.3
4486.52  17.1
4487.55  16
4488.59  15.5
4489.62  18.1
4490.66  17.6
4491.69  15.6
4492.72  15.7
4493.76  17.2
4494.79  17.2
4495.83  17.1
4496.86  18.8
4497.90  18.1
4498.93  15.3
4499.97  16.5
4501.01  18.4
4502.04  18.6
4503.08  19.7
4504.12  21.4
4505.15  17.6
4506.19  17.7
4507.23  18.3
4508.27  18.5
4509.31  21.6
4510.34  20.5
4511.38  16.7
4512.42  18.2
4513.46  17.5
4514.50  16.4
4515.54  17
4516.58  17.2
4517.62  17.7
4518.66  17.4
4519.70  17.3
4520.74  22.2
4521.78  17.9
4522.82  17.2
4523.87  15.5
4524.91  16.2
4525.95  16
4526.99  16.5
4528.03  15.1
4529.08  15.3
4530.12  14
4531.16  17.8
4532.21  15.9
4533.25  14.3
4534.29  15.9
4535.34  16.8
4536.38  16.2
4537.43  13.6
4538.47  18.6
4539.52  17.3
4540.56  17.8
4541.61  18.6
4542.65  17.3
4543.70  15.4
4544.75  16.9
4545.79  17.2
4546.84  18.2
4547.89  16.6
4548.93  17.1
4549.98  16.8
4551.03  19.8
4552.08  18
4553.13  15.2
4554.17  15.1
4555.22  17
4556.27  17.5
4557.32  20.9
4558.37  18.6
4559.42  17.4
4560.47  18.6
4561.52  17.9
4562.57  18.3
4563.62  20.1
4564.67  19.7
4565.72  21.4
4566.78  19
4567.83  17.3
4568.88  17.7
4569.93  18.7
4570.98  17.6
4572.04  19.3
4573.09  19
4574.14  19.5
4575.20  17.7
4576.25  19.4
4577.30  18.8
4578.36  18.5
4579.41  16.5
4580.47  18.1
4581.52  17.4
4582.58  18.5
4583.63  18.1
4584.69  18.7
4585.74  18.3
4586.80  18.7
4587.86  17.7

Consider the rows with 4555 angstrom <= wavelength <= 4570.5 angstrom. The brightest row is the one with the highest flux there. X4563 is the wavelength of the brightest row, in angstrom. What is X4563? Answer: 4565.72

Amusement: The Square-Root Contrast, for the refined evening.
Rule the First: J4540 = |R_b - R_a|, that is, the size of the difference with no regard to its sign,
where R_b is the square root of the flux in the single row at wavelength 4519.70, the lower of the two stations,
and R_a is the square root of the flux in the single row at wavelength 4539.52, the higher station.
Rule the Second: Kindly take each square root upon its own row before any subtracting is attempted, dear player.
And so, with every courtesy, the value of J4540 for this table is 0.0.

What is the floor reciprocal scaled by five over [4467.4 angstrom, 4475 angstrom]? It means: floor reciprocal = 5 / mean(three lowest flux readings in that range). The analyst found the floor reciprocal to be 0.328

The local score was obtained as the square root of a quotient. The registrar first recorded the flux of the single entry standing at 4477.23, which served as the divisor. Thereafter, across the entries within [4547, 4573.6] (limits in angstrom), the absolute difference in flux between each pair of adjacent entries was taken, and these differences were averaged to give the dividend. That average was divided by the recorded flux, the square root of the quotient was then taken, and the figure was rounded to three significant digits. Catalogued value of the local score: 0.283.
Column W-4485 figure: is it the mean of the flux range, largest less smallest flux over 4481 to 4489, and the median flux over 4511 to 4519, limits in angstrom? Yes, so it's 10.95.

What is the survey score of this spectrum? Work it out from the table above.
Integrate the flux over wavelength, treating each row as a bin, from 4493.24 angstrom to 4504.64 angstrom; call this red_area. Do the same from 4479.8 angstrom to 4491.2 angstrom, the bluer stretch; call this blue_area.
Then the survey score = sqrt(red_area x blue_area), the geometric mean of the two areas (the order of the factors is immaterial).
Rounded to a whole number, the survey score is 199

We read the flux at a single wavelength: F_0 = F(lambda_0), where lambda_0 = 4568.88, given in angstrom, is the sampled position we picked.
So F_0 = 17.7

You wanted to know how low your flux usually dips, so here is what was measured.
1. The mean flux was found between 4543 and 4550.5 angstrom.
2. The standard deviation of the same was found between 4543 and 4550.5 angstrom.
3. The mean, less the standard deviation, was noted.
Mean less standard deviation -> 16.1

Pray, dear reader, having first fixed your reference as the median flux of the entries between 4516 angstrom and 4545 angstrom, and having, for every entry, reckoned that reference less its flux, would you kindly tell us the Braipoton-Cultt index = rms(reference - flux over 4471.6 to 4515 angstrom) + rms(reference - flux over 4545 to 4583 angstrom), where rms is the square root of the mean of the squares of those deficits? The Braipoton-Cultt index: 3.56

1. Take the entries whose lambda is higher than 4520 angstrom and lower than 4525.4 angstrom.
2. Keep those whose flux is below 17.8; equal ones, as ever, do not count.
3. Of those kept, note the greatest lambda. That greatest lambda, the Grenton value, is 4524.91 angstrom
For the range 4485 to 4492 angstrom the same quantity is 4491.69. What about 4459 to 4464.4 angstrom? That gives 4463.85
